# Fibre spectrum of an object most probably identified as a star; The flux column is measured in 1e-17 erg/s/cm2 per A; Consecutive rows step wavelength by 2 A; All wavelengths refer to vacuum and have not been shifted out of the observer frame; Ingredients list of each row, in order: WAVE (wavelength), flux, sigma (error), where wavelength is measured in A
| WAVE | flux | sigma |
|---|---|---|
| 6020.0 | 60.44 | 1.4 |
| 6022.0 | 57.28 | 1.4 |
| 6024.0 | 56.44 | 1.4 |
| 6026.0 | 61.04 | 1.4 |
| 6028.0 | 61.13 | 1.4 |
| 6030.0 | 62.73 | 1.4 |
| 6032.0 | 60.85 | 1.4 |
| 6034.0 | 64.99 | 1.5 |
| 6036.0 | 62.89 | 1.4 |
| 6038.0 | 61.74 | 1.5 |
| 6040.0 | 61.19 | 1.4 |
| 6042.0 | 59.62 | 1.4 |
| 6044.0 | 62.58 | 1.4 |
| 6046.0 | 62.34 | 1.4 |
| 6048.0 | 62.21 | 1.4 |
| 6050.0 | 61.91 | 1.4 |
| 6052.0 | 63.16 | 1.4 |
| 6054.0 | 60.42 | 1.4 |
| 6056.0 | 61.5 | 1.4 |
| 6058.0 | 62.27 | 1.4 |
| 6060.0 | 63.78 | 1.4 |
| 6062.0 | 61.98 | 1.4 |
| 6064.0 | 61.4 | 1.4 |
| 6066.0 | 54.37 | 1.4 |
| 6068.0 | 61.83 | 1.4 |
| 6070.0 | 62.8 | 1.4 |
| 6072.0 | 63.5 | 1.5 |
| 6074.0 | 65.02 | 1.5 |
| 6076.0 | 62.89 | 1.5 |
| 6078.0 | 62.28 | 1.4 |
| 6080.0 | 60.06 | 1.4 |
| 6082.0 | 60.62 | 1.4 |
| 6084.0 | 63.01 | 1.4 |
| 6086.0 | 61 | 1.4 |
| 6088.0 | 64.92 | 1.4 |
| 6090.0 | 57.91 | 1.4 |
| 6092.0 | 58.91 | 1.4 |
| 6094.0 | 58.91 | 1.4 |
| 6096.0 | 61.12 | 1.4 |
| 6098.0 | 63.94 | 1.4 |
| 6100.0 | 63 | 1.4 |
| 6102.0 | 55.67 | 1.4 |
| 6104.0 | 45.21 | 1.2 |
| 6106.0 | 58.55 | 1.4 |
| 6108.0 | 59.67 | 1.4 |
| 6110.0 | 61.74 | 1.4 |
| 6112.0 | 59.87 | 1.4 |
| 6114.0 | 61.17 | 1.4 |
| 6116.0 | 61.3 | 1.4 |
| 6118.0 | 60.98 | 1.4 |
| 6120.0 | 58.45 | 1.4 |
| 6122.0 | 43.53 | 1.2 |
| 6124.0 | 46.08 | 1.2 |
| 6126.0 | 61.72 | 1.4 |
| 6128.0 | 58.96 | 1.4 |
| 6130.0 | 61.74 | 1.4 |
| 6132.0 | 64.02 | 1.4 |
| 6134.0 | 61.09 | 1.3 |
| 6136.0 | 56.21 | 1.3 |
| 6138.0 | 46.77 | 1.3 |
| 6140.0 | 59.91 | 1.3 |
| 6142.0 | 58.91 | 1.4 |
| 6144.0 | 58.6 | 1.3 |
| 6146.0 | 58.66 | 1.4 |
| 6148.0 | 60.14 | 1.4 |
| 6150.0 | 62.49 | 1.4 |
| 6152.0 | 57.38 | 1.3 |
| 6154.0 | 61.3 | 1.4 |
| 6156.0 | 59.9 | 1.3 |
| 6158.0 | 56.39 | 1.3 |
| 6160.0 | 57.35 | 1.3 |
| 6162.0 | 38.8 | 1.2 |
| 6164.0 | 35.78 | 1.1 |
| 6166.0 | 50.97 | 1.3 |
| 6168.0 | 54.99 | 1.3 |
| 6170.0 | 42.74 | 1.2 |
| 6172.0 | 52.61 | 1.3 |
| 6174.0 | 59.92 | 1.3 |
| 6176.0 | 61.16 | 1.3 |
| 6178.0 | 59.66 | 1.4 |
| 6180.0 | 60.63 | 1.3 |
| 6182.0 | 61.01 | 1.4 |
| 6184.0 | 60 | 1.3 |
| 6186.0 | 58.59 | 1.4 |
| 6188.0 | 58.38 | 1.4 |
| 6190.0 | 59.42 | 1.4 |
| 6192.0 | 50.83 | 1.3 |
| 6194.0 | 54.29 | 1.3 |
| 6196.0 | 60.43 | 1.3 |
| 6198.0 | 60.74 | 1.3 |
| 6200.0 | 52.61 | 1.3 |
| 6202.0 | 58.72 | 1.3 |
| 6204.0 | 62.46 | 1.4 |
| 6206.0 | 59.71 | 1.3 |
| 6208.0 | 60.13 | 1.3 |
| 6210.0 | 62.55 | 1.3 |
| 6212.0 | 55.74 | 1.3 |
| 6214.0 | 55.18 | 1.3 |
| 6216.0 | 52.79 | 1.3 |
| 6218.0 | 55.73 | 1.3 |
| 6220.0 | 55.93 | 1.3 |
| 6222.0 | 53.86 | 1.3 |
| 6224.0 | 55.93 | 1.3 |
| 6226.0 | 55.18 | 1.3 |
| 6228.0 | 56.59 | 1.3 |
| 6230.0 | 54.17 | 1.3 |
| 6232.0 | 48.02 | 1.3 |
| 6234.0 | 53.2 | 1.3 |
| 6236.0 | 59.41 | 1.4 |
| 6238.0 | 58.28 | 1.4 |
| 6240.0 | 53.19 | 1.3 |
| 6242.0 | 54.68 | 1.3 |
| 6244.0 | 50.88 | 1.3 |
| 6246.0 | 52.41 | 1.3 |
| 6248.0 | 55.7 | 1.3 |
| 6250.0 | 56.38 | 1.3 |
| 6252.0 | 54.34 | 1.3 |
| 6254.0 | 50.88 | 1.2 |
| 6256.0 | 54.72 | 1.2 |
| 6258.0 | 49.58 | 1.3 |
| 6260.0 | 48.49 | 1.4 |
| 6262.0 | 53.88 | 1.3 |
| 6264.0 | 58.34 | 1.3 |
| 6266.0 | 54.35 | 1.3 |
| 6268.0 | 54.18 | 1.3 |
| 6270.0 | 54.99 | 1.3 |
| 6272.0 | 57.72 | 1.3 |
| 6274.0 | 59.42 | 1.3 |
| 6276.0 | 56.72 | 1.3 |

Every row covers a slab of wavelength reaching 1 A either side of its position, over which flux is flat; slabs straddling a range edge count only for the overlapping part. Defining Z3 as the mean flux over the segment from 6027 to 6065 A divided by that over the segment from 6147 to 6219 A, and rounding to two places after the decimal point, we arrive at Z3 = 1.10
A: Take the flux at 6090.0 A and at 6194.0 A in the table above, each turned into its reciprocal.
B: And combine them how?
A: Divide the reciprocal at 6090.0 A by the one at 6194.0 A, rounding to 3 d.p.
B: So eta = 0.937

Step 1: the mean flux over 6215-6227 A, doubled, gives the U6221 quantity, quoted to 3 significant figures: 110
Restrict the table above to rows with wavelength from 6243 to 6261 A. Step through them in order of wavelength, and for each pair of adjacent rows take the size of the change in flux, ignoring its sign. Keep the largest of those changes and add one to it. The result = 6.1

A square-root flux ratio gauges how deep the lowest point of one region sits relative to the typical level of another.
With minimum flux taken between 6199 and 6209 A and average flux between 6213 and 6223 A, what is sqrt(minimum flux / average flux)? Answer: 0.98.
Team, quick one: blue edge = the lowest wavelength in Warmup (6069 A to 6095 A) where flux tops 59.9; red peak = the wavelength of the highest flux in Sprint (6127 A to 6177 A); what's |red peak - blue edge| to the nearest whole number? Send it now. 62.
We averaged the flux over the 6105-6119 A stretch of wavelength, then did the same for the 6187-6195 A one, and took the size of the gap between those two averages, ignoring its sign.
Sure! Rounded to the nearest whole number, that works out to 5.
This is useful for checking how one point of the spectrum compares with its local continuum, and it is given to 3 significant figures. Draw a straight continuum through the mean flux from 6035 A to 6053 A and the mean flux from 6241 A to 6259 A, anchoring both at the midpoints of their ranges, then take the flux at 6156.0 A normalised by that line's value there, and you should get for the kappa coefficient 1.05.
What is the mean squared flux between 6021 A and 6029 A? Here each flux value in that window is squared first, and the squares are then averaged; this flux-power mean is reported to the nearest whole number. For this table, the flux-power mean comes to 3482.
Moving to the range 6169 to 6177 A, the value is 2981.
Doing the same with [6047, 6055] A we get 3836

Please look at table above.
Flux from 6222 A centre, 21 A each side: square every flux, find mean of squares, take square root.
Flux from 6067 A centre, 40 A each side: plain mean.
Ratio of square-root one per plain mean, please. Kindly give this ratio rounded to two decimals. 0.92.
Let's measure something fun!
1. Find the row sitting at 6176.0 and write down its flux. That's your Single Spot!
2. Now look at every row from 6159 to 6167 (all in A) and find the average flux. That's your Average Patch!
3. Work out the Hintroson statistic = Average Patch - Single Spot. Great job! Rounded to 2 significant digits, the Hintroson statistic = -15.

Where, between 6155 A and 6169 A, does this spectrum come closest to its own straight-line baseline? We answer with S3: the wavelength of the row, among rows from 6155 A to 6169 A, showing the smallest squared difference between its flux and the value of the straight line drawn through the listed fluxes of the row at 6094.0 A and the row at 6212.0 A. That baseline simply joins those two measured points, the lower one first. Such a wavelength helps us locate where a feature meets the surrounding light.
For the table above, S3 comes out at 6160.0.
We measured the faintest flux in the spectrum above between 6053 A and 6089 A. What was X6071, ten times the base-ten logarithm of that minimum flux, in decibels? 17.4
